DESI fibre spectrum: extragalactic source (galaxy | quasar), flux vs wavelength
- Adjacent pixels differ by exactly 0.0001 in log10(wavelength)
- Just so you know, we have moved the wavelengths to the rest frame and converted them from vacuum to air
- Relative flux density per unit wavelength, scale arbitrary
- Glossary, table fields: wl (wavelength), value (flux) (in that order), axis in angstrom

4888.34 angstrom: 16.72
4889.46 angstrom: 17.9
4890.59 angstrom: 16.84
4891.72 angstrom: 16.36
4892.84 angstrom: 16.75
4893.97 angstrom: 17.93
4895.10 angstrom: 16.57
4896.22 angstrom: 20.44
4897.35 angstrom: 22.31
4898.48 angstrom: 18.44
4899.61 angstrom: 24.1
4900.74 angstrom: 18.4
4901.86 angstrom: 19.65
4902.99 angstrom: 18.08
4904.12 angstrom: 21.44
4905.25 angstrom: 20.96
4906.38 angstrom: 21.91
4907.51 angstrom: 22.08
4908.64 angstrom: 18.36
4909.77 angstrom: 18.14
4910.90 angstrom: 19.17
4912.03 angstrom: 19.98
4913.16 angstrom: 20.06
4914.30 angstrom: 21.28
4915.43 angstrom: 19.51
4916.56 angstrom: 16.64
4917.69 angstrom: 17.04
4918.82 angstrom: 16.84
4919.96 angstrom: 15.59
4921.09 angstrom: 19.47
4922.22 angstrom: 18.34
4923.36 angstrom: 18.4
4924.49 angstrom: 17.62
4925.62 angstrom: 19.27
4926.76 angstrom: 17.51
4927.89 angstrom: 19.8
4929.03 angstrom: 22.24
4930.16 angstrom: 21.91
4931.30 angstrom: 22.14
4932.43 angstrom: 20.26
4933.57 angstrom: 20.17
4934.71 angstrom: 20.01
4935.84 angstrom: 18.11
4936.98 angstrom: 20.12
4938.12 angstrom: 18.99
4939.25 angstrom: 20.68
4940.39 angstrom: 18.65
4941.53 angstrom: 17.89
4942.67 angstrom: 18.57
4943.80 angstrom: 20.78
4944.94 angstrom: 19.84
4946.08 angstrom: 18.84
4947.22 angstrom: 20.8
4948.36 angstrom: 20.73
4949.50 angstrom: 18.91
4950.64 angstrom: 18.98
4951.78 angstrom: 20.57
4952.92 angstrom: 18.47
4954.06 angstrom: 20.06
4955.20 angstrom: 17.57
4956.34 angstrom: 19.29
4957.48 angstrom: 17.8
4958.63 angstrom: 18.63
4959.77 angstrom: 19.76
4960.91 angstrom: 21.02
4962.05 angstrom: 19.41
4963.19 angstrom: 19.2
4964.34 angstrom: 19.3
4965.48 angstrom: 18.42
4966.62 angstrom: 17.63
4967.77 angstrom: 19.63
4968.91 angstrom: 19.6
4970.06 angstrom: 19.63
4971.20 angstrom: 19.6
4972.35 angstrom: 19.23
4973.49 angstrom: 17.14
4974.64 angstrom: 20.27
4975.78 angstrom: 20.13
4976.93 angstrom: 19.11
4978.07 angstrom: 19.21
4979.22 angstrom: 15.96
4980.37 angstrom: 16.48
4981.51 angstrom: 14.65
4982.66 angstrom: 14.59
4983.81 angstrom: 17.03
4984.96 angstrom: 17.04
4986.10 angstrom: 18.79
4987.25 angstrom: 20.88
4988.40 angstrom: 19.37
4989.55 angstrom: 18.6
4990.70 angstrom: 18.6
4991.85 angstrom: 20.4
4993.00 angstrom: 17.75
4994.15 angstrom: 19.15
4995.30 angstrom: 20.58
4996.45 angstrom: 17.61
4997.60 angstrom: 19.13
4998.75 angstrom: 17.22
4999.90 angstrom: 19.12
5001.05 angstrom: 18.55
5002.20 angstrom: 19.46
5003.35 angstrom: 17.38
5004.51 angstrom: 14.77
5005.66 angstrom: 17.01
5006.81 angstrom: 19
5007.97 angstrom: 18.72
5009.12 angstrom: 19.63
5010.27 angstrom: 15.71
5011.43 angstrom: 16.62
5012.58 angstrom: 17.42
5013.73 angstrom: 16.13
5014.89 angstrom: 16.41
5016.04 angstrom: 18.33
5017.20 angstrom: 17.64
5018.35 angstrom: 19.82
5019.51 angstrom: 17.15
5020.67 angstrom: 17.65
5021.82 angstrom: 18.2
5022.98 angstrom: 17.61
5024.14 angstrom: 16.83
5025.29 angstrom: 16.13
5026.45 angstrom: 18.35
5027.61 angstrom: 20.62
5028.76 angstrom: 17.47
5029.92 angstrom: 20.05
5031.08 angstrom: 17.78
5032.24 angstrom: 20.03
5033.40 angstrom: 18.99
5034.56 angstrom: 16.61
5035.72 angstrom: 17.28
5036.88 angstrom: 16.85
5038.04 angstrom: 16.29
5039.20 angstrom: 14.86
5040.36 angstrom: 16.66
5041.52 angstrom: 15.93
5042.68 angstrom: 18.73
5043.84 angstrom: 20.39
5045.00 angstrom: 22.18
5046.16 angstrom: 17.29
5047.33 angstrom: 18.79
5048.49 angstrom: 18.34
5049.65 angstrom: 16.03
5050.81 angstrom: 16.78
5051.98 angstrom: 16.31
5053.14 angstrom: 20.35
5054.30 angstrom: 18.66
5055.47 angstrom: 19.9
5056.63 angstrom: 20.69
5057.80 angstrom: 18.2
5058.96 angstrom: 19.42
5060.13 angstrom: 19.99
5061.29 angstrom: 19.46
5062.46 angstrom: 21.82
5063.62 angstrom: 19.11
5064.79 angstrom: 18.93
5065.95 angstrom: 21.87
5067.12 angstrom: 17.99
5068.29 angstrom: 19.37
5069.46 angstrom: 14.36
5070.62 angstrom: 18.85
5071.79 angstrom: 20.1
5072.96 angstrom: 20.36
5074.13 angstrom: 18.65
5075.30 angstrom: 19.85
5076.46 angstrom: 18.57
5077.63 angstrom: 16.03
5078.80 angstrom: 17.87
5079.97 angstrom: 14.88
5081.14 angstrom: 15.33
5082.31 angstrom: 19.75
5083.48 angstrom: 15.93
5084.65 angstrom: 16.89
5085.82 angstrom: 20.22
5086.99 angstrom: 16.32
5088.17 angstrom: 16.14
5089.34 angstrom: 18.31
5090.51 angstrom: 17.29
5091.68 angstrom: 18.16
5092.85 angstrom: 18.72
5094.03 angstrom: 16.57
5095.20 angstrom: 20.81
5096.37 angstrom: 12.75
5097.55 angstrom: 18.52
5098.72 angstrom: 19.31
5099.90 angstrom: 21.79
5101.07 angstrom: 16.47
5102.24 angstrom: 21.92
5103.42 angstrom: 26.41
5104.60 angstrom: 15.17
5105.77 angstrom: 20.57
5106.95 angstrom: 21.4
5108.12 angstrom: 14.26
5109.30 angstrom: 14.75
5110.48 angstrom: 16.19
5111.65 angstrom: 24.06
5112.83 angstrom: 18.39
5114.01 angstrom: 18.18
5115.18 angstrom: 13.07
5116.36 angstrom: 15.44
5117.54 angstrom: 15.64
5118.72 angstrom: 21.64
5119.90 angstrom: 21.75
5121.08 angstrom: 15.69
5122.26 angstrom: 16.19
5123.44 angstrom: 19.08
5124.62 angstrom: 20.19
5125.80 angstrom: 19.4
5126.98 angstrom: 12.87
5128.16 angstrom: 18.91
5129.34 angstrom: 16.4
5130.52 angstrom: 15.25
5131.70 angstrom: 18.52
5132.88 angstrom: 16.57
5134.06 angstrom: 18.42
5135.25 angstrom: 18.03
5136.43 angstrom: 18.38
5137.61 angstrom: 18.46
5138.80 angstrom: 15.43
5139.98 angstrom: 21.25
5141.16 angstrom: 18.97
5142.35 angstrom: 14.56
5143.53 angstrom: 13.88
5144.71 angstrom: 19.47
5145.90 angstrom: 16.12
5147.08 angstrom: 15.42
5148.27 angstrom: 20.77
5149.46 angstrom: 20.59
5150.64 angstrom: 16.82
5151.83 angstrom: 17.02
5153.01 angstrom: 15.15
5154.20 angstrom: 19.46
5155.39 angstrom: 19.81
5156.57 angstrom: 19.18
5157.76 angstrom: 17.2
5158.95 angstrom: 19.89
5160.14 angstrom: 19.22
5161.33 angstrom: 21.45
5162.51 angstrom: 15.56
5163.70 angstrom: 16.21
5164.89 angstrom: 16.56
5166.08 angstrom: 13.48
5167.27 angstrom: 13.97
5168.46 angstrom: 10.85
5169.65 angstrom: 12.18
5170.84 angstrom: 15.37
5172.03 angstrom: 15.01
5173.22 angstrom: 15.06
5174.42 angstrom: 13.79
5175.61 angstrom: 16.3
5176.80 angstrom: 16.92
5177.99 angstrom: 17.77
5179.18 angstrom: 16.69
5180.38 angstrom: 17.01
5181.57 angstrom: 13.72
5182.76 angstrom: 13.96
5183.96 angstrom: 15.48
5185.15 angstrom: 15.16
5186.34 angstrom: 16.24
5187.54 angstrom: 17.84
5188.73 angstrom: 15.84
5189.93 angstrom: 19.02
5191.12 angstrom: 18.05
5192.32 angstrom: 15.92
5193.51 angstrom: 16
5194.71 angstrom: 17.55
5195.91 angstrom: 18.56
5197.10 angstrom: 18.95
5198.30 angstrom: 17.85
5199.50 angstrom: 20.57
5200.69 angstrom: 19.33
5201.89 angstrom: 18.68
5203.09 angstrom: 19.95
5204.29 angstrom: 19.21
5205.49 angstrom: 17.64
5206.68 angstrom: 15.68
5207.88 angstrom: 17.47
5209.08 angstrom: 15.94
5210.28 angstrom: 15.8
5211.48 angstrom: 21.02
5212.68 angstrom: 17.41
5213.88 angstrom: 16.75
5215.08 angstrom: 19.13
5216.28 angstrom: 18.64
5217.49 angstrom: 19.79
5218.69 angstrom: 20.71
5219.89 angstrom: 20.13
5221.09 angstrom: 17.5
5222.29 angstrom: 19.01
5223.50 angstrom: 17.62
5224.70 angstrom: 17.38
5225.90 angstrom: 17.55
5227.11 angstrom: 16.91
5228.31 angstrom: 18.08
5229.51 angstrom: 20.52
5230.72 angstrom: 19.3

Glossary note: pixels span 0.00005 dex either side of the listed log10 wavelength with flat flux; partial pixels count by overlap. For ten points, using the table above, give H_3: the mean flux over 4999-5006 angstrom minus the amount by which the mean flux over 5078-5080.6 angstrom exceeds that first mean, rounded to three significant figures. 19.1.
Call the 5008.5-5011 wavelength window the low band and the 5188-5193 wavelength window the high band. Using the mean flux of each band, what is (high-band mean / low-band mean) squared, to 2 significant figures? 0.95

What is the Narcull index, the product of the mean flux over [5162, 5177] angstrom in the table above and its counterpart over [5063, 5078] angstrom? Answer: 276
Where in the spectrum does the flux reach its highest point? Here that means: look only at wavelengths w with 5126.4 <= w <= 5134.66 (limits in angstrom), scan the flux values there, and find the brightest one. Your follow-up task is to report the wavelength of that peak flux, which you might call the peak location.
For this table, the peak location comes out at 5128.16 angstrom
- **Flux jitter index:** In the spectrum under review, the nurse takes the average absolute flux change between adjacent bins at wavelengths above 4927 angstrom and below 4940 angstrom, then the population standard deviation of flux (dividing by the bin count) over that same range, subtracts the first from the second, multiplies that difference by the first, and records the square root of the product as 0.23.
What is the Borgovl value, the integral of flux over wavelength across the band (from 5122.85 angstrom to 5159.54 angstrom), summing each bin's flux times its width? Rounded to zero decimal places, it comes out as 653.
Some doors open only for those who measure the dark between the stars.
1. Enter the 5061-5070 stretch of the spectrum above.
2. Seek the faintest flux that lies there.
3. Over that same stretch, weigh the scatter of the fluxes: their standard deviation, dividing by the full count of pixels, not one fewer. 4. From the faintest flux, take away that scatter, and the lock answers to 12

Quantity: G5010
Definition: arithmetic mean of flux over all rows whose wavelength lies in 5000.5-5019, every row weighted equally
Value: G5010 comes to 17.7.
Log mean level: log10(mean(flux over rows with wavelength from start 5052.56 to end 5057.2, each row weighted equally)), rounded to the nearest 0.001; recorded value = 1.299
